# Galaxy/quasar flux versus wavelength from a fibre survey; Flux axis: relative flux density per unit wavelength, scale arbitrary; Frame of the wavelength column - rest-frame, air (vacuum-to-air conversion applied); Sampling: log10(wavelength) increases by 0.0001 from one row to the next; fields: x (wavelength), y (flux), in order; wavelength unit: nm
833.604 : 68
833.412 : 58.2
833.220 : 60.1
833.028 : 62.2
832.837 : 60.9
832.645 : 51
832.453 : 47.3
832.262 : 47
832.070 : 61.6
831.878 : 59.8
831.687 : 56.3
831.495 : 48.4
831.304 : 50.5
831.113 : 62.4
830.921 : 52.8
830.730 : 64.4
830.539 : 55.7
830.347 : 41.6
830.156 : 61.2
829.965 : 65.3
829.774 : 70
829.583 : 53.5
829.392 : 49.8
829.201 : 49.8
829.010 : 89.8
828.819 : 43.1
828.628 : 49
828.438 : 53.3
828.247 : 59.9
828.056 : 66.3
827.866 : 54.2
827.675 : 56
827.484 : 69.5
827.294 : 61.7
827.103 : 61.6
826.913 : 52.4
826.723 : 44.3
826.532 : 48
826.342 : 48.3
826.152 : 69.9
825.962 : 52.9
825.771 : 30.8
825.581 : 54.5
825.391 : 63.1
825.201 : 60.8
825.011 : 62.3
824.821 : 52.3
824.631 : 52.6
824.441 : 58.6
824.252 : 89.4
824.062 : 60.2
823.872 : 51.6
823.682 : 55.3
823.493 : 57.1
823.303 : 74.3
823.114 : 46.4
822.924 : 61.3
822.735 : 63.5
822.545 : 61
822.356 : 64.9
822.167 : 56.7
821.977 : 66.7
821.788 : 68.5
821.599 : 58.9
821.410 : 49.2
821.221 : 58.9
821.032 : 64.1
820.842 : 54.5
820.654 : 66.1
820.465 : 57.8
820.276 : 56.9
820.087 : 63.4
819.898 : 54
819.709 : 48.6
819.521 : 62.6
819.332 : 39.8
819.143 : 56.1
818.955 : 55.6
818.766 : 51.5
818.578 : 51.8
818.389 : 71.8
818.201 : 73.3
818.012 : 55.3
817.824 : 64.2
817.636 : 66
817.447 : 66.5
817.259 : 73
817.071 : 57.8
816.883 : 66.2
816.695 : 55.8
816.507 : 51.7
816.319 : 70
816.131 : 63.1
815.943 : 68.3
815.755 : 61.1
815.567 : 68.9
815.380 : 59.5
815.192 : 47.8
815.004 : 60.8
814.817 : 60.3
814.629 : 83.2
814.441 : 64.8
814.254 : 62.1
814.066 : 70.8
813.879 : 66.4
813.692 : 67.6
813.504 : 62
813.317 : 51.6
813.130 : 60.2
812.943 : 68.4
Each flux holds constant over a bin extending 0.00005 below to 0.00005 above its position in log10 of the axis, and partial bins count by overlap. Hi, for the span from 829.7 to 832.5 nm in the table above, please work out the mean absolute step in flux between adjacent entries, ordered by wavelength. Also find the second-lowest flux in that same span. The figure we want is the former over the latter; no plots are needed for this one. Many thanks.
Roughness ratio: 0.174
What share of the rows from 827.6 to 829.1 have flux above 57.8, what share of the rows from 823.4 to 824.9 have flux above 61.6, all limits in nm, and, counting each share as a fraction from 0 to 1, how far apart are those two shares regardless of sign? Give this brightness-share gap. 0.25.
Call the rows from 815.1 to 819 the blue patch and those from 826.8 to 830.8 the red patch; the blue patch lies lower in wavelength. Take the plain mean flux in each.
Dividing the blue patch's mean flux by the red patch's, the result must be 1.06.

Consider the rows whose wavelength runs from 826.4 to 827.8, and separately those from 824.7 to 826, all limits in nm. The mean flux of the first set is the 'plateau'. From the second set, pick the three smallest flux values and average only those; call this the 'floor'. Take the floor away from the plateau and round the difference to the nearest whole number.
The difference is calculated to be 11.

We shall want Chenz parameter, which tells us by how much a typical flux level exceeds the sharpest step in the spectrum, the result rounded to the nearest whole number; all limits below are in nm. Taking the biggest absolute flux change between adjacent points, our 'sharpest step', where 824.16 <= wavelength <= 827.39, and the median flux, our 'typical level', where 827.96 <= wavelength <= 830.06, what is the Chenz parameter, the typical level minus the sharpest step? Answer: 23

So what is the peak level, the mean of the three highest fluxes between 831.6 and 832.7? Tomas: 59.2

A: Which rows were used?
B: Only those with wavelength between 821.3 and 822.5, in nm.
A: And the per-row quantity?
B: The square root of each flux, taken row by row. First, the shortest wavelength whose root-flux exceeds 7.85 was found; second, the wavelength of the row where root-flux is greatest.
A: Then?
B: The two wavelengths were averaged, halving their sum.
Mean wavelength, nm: 821.79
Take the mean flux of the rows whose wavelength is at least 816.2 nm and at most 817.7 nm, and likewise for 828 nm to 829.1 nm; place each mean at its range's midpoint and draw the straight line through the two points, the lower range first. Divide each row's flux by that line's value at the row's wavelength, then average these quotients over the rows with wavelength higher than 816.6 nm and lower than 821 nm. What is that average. 0.95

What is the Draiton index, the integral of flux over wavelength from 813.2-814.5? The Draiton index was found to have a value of 83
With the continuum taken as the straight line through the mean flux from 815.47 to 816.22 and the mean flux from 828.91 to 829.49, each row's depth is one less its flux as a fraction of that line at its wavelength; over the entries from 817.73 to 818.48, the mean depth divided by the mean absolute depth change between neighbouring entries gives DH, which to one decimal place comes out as -0.1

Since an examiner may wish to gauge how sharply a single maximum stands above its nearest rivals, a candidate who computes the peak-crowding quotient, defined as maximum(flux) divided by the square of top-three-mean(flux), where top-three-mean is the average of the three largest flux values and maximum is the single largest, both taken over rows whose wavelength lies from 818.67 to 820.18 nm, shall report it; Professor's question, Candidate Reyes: 0.0172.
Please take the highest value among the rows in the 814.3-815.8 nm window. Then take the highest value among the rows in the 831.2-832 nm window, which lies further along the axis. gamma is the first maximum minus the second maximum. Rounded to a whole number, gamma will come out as 23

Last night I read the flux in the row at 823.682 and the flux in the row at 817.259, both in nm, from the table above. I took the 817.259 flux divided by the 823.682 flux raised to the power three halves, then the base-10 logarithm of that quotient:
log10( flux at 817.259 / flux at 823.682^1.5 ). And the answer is -0.75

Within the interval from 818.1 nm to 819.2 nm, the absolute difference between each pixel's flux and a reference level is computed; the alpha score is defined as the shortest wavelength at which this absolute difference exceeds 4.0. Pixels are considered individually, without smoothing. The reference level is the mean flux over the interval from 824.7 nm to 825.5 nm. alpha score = 818.201 nm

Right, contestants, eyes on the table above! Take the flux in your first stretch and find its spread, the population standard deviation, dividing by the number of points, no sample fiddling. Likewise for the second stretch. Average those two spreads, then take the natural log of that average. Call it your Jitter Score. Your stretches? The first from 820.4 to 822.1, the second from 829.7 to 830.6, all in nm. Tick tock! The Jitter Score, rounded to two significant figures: 2.1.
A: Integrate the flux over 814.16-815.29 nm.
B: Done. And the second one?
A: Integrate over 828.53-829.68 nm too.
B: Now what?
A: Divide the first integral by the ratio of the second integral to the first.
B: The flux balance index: 79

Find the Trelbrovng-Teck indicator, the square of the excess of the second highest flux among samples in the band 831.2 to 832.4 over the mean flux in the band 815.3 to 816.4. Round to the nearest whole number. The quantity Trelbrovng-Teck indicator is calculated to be 29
